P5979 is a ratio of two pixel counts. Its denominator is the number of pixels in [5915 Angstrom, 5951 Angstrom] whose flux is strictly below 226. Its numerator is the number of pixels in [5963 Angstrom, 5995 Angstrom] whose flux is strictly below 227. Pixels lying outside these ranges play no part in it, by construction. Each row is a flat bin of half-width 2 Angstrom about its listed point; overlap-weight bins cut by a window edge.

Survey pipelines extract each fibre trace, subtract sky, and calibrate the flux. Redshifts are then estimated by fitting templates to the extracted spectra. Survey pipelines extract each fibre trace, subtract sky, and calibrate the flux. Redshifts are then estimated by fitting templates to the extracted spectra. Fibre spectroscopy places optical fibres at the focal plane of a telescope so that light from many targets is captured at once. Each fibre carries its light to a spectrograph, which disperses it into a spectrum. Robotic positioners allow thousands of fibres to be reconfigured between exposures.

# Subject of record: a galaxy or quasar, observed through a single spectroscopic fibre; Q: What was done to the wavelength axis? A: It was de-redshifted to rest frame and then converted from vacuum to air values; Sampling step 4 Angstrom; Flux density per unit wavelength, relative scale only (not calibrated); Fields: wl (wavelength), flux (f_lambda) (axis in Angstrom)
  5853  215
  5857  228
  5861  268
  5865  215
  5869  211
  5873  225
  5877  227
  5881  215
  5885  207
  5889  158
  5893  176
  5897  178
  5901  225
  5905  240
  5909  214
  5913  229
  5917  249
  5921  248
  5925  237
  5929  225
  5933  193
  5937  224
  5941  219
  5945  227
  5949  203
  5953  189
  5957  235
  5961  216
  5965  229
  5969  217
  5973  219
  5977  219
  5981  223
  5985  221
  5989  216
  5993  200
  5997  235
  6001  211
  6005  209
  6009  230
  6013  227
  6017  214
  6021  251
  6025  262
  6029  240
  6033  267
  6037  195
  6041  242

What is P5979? 1.4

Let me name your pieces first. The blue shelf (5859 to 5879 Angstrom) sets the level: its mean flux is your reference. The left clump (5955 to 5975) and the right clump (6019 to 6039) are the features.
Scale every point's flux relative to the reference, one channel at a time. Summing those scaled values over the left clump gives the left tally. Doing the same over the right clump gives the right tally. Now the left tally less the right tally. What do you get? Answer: -0.4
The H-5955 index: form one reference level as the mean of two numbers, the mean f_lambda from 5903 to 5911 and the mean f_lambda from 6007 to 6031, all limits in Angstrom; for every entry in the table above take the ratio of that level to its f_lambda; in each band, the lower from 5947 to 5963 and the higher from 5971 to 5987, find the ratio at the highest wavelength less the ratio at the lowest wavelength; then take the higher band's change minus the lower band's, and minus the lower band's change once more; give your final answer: 0.13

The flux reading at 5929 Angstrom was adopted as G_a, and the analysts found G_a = 225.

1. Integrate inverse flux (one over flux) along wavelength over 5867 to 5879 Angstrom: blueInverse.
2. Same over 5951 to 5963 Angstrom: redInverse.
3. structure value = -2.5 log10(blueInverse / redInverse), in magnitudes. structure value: 0.05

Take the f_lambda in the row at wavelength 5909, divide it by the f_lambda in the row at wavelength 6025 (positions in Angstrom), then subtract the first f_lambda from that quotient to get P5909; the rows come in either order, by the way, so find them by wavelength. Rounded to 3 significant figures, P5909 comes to -213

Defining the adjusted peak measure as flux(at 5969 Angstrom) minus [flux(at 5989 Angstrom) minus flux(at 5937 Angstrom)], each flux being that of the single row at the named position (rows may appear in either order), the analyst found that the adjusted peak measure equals 225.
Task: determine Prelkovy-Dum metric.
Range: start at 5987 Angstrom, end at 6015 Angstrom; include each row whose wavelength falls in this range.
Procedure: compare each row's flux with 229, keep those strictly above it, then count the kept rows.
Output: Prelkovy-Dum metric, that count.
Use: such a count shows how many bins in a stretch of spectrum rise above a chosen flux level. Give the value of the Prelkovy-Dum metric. 2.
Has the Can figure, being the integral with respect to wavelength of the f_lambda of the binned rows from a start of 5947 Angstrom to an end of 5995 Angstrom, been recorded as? 10348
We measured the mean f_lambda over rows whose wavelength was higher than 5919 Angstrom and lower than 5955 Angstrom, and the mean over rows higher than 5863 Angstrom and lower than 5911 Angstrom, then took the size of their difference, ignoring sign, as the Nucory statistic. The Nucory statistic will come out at 11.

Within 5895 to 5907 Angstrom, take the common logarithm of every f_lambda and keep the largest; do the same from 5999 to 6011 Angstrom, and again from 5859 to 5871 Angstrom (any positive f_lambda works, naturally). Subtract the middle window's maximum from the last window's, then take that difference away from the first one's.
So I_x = 2.31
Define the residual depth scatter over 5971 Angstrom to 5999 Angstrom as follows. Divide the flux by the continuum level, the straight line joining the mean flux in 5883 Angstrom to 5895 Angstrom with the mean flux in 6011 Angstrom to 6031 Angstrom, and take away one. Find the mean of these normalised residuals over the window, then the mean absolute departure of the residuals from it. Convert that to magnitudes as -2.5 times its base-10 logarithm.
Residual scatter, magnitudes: 3.7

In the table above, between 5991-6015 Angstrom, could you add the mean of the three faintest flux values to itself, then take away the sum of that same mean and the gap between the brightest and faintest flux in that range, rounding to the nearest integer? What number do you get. 172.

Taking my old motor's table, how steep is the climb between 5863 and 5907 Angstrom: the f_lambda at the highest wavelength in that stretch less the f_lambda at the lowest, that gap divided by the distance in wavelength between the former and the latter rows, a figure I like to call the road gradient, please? 0.6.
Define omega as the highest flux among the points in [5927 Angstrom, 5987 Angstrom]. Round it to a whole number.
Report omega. 235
